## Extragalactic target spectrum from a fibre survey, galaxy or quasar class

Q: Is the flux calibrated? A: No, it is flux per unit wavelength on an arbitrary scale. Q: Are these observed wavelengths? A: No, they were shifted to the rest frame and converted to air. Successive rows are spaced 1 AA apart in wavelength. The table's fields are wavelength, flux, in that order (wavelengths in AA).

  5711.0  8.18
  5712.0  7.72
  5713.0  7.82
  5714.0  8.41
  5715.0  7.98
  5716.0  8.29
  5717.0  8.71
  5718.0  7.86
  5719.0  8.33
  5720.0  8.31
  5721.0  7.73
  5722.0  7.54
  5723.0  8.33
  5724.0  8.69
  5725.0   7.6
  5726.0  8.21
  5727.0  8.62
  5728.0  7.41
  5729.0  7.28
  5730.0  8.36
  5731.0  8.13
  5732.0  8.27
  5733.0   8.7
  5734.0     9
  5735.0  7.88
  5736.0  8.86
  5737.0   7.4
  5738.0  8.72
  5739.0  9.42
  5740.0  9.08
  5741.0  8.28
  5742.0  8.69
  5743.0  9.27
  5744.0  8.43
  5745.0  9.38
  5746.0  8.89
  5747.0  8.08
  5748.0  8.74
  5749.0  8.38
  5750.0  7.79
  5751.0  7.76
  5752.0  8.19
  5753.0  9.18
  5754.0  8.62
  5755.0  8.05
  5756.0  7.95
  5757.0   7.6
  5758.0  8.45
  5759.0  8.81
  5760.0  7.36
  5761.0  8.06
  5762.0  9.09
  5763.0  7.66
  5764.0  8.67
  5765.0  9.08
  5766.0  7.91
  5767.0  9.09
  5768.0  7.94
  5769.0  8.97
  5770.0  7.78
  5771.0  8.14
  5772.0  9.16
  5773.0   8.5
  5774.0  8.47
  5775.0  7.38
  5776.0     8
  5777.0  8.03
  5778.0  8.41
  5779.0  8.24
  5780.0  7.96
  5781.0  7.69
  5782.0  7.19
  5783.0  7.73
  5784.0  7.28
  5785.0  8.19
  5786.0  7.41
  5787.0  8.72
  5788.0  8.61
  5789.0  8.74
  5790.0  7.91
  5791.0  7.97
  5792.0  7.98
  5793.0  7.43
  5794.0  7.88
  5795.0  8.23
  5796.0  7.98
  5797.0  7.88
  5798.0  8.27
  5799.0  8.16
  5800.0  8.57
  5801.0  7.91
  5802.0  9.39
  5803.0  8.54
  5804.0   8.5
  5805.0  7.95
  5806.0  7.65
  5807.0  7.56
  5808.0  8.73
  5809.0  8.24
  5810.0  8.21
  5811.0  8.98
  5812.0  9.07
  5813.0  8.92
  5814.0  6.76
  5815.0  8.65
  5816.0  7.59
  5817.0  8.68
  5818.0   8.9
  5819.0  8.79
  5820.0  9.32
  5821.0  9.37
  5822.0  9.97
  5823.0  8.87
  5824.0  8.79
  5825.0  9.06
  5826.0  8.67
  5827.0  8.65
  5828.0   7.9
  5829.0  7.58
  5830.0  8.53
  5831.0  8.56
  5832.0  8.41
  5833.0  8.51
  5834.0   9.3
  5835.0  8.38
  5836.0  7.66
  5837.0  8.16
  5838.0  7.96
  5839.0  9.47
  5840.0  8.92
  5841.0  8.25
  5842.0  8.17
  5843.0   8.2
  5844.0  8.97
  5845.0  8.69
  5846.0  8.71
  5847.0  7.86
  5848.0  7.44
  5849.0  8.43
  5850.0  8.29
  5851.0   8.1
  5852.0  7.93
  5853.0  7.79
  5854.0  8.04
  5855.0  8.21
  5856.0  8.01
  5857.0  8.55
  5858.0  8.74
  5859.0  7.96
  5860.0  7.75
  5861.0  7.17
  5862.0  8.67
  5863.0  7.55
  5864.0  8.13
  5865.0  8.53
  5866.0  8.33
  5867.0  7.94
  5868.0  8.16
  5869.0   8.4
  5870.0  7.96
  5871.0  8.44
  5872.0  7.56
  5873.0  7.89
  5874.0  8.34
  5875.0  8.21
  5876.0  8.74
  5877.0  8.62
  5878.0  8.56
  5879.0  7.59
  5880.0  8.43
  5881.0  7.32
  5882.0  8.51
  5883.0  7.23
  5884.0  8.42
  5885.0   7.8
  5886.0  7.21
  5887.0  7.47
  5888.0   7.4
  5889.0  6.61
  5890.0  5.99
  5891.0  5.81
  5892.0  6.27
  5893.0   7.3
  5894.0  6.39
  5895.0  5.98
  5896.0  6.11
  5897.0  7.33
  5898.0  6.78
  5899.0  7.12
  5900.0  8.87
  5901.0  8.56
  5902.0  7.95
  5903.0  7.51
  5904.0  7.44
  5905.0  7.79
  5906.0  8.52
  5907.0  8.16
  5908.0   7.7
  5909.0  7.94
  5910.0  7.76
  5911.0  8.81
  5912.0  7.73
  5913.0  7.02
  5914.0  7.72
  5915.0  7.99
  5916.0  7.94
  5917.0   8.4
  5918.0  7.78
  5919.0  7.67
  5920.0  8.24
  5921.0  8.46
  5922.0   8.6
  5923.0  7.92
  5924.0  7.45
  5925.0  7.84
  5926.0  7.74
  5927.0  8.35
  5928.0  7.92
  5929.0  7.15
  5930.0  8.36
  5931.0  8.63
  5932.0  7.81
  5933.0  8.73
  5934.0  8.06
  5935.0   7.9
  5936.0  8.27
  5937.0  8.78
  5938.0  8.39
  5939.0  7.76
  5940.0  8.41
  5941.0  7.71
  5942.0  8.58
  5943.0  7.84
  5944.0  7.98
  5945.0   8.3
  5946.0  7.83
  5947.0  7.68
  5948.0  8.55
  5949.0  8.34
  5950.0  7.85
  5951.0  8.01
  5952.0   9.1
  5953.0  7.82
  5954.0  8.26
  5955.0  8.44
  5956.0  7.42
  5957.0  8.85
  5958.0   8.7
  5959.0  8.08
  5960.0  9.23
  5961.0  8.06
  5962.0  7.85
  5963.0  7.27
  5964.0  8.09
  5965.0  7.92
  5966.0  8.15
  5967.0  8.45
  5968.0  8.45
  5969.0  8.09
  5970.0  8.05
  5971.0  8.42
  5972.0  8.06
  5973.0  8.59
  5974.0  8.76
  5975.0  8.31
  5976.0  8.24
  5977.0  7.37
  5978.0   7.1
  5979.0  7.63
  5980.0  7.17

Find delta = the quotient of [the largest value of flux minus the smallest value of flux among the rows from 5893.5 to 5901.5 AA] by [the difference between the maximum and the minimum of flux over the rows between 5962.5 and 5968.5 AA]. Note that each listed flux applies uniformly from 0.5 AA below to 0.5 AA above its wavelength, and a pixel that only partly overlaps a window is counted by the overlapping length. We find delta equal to 2.45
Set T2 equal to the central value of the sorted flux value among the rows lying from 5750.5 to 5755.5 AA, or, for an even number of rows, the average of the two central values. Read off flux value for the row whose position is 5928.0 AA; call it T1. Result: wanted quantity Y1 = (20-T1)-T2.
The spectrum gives 3.89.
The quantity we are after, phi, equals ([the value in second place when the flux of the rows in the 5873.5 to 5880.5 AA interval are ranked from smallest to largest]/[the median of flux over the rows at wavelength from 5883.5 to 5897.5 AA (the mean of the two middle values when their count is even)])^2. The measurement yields 1.41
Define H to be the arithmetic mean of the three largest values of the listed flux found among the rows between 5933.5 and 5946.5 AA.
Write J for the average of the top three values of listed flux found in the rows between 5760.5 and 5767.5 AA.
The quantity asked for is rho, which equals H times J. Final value 78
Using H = 8.59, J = 9.1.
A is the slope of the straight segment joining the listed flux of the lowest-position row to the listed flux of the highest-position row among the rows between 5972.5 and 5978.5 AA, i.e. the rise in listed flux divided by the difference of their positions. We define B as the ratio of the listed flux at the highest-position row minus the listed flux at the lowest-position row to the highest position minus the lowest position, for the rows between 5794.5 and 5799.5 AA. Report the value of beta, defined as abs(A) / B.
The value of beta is -17.0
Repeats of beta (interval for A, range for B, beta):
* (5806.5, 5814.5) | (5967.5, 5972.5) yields -1.2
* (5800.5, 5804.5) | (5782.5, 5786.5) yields -1.8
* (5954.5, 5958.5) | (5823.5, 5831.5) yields -2.6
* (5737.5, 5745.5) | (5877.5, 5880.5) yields -1.5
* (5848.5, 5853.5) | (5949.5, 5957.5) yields 1.1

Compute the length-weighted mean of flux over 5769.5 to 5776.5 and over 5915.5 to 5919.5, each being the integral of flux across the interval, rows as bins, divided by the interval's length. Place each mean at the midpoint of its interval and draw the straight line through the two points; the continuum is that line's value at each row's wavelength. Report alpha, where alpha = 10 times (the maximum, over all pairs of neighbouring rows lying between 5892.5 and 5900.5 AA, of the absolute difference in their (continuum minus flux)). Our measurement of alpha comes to 17.5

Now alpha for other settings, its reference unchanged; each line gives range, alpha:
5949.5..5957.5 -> 14.3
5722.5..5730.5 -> 12.1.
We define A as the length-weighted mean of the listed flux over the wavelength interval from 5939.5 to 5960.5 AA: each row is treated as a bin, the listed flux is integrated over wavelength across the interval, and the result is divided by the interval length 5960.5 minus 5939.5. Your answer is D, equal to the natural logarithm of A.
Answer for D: 2.11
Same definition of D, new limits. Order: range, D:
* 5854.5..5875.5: 2.09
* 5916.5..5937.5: 2.09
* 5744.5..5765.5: 2.12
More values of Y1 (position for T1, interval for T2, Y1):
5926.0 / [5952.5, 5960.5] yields 3.91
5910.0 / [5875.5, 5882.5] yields 3.73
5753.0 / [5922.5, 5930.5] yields 2.94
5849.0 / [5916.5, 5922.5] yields 3.25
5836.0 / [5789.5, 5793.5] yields 4.40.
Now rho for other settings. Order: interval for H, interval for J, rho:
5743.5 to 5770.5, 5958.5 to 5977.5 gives 82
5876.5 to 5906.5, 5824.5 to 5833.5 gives 76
